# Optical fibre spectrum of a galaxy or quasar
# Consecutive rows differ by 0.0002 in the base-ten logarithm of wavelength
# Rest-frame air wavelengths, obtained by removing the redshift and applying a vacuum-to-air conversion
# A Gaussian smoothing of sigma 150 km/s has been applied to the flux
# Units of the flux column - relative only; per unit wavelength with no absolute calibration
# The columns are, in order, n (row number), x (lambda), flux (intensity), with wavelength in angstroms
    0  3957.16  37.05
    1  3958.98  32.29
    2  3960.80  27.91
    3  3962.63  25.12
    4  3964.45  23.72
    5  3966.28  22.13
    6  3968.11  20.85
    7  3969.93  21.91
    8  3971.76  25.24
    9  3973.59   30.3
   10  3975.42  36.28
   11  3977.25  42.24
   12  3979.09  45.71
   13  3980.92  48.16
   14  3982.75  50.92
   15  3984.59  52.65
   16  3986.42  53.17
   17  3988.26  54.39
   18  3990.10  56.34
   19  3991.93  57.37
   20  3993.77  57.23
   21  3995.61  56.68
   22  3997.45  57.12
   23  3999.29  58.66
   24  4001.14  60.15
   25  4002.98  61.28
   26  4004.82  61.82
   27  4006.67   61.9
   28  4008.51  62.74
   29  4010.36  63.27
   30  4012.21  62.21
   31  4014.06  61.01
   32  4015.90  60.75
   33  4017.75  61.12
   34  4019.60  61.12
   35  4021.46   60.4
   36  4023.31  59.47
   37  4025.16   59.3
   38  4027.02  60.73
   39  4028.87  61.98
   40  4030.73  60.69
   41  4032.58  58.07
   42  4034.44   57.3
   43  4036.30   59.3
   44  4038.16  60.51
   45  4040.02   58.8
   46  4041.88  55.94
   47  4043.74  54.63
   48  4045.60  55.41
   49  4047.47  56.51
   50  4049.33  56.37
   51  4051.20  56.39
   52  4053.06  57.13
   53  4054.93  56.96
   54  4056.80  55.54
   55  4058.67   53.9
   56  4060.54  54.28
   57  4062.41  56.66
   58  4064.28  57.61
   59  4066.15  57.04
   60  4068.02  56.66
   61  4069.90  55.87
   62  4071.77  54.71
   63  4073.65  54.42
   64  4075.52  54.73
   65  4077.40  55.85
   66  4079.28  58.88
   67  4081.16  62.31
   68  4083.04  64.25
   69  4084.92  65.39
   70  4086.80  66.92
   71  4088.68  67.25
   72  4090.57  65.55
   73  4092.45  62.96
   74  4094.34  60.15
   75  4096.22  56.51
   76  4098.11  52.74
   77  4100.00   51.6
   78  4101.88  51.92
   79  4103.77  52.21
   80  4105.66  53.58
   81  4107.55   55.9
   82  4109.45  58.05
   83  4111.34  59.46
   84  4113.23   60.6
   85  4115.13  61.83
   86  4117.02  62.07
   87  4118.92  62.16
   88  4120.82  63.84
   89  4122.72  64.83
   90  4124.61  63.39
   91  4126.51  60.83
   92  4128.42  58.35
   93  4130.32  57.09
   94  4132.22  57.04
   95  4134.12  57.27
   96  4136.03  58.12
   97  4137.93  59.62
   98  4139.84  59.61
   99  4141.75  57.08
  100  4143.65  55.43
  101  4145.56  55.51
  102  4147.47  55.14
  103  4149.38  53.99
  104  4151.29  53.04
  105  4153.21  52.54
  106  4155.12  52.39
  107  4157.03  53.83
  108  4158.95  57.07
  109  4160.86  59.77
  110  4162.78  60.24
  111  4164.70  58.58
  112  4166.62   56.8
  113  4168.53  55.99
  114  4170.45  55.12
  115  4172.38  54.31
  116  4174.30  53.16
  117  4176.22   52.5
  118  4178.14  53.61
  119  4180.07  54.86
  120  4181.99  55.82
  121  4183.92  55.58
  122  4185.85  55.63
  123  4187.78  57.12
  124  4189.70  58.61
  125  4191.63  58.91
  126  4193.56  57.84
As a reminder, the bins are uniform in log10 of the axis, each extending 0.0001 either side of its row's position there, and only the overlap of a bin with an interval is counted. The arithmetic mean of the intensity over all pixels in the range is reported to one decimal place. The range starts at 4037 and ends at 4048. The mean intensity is 57.0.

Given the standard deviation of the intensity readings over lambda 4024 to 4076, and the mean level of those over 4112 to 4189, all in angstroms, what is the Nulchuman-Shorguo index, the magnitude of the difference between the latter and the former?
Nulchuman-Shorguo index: 55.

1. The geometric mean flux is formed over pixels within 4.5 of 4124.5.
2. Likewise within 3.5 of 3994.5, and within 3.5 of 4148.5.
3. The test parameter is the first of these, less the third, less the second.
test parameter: -49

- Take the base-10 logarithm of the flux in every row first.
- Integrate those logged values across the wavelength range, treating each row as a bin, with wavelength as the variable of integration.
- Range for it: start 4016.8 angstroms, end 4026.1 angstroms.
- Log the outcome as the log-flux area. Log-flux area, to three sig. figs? 16.5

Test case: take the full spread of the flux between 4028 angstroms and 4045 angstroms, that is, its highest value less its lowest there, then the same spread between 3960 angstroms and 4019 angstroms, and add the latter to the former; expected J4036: 49.8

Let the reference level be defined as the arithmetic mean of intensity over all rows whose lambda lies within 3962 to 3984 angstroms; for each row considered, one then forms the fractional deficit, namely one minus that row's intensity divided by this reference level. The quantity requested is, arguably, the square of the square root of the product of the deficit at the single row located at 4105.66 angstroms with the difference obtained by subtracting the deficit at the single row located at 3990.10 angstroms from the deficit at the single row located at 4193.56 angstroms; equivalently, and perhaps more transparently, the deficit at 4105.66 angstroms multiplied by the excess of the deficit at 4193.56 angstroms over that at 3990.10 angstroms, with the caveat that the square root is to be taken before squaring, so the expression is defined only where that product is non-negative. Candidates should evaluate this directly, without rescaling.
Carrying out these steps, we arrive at 0.03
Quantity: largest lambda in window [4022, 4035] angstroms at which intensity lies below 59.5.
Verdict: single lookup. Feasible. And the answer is 4034.44 angstroms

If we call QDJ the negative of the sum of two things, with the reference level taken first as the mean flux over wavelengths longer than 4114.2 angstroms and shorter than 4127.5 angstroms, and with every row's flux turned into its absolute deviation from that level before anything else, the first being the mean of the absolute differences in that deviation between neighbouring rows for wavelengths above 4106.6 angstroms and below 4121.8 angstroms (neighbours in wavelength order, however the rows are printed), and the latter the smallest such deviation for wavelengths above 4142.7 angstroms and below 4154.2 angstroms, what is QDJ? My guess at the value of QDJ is -8.2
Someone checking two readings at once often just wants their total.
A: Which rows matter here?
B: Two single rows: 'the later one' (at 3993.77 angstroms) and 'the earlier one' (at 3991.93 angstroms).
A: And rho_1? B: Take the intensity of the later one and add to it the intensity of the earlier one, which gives 114.6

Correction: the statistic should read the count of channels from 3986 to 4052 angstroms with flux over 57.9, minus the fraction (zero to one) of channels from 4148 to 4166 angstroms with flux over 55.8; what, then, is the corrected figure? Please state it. 22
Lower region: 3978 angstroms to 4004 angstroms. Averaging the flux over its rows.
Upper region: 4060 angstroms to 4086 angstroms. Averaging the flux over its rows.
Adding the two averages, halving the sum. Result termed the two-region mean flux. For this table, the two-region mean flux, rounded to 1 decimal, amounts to 56.4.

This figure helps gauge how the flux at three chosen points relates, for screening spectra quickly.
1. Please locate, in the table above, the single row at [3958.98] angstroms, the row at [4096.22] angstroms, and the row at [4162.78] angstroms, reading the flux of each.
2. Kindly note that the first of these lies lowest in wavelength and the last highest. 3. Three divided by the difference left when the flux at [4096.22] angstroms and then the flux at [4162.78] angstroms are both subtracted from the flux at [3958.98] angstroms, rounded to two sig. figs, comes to -0.036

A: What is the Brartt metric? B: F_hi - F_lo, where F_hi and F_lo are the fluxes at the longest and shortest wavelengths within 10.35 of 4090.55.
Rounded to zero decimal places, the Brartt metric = -11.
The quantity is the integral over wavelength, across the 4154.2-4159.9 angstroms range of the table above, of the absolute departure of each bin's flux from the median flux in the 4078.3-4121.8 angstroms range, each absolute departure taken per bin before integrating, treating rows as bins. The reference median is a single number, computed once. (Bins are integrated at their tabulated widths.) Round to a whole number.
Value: 35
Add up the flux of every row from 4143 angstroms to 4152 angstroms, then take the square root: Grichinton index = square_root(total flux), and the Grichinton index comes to 16.5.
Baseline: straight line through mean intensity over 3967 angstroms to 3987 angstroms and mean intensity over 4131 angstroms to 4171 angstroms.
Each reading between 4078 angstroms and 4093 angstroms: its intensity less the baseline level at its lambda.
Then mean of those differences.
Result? 14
